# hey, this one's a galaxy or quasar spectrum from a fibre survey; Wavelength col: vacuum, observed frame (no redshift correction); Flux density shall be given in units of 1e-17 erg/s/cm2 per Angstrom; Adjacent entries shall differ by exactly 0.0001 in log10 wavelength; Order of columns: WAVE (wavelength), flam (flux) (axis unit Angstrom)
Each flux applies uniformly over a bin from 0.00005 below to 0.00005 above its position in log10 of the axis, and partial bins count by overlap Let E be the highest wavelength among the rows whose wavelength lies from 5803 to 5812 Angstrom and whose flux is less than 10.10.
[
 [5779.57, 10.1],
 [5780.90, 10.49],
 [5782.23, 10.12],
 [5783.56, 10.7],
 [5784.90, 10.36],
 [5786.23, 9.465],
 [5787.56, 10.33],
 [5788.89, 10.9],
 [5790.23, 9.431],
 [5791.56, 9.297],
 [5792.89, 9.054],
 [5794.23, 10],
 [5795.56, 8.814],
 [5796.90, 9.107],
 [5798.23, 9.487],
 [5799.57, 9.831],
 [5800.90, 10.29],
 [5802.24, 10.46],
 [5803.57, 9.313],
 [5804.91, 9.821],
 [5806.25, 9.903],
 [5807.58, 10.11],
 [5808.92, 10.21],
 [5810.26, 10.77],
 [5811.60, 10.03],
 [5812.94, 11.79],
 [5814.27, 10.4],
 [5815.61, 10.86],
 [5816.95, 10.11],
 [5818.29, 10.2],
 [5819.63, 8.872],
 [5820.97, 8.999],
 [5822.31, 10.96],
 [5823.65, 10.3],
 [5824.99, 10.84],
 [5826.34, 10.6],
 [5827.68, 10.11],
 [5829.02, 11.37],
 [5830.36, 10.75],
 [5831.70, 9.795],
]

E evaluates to 5811.60 Angstrom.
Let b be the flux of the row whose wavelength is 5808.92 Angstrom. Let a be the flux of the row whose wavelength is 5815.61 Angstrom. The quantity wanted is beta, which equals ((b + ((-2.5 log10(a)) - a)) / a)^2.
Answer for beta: 0.089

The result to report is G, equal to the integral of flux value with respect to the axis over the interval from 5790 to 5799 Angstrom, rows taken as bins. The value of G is 84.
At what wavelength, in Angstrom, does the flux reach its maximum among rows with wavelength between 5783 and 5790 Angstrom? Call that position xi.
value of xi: 5788.89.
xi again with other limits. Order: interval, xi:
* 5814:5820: 5815.61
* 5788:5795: 5788.89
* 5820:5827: 5822.31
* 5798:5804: 5802.24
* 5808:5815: 5812.94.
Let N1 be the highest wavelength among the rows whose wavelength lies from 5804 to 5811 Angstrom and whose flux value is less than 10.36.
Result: 5808.92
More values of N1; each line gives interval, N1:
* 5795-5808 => 5807.58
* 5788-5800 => 5799.57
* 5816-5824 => 5823.65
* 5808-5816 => 5811.60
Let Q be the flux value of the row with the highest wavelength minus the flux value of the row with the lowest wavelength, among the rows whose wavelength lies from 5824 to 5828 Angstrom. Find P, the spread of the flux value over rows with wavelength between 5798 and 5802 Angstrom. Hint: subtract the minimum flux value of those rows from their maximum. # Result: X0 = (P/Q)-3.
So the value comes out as -4.1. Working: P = 0.8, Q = -0.7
